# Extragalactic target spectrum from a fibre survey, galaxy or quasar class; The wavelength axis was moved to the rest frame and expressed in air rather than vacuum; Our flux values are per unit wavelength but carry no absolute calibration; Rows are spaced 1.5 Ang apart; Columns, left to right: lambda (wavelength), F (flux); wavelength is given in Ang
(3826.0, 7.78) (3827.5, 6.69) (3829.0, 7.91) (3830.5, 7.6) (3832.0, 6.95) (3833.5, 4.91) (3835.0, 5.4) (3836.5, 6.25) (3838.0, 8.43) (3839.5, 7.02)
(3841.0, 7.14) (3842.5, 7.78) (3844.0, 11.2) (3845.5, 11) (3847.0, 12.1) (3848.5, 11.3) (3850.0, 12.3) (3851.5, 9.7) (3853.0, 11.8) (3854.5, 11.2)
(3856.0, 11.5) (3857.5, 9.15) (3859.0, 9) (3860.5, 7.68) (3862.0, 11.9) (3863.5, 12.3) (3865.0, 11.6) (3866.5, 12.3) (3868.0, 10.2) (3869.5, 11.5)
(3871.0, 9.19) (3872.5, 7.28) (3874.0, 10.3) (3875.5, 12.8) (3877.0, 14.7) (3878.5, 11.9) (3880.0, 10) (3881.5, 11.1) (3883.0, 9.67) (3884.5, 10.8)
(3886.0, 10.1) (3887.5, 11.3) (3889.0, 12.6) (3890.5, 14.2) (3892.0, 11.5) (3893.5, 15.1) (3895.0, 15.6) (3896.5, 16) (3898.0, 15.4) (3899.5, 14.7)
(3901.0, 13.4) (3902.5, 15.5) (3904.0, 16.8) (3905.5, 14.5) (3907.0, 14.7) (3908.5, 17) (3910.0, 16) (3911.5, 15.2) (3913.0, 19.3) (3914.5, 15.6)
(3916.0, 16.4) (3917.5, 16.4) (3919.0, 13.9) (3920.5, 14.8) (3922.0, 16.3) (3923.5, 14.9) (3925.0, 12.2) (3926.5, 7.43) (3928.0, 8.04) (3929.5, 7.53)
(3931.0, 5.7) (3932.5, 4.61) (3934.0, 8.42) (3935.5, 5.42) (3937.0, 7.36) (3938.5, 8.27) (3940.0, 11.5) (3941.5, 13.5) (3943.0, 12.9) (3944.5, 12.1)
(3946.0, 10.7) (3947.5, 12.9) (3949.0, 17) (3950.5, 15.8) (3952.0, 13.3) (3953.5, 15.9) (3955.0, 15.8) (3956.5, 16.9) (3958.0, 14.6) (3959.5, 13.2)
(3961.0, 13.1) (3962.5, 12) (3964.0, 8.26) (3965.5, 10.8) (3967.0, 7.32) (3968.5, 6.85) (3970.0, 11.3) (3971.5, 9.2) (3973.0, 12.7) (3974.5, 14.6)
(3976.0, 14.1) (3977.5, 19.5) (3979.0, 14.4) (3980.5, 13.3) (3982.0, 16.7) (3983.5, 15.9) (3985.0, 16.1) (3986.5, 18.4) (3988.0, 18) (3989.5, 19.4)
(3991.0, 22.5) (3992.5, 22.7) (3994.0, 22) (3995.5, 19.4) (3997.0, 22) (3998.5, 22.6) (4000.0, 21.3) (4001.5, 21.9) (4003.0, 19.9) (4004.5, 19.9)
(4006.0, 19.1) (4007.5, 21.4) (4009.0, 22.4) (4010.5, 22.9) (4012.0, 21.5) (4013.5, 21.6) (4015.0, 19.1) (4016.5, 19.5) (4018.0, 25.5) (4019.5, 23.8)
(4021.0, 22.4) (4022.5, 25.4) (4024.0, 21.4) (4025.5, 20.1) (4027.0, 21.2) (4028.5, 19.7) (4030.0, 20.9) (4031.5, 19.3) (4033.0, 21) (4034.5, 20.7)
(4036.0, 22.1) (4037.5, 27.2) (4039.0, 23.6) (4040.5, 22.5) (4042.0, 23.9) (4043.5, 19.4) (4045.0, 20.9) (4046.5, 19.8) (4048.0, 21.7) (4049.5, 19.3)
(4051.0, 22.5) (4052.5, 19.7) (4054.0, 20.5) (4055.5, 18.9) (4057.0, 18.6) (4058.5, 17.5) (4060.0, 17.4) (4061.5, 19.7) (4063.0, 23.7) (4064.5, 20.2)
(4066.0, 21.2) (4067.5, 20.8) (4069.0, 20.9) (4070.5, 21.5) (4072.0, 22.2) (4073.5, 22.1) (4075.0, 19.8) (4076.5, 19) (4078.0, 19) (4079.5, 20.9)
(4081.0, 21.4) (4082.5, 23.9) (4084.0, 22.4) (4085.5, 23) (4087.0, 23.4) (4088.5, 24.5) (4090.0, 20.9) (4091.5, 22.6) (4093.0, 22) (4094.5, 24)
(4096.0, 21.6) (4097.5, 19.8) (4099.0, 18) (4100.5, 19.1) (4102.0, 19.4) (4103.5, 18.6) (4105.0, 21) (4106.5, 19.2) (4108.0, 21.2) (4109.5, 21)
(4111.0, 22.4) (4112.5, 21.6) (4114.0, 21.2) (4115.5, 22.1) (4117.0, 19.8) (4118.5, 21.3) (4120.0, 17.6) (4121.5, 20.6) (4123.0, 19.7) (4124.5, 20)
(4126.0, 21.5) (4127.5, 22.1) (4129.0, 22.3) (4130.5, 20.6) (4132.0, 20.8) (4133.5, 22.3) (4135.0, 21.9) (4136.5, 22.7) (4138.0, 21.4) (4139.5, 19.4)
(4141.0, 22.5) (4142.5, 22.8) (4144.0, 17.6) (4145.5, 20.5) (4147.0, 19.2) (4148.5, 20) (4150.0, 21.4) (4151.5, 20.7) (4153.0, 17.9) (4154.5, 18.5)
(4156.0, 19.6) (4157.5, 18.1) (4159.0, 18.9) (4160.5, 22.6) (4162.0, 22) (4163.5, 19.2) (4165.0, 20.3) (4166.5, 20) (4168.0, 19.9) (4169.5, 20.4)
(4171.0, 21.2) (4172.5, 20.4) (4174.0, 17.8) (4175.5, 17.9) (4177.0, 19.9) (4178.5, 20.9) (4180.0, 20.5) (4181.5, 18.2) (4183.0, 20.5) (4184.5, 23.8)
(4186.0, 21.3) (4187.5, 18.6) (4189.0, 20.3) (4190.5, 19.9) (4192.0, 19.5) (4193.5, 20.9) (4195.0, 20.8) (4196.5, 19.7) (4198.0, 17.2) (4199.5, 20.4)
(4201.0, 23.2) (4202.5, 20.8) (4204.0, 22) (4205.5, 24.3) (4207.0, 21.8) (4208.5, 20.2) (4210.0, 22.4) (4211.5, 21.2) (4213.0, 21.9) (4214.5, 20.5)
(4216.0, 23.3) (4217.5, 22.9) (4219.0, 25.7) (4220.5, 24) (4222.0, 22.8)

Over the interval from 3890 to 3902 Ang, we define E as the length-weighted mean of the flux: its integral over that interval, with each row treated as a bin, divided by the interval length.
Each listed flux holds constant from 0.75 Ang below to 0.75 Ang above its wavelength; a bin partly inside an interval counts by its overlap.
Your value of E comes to 14.5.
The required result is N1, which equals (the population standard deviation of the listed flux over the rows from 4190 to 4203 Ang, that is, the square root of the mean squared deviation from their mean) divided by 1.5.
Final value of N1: 1.0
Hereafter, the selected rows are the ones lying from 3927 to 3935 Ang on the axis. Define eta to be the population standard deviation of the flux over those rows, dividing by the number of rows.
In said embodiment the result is 1.46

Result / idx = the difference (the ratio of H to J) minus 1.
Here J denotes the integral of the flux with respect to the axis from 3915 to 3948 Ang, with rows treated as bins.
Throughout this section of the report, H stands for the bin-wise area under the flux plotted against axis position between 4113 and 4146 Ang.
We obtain 0.9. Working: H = 691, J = 363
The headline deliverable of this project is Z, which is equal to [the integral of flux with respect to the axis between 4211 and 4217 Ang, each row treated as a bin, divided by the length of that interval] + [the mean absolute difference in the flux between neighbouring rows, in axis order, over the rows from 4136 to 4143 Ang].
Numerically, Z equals 23.5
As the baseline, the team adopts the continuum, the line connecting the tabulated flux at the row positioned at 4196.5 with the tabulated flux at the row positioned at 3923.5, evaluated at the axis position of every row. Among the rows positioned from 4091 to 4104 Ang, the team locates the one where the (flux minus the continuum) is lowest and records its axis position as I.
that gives 4099.0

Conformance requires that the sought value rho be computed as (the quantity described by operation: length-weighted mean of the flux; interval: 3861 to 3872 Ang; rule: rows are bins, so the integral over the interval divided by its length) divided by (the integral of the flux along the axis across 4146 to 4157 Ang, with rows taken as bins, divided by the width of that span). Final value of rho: 0.57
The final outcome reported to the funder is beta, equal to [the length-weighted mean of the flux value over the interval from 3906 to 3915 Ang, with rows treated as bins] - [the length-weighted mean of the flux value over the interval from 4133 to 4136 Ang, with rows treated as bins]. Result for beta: -6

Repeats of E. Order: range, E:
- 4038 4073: 20.8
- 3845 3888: 10.9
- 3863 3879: 11.3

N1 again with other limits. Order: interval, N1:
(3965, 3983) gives 2.4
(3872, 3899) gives 1.6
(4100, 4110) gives 0.7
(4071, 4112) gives 1.2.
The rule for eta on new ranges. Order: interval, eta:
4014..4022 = 2.46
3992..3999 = 1.21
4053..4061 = 1.13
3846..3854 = 0.93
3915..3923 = 1.03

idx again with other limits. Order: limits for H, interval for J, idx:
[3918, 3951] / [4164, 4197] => -0.5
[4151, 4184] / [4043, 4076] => 0.0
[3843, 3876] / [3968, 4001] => -0.4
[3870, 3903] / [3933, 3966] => 0.0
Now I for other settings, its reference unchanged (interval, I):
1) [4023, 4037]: 4031.5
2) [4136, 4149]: 4144.0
